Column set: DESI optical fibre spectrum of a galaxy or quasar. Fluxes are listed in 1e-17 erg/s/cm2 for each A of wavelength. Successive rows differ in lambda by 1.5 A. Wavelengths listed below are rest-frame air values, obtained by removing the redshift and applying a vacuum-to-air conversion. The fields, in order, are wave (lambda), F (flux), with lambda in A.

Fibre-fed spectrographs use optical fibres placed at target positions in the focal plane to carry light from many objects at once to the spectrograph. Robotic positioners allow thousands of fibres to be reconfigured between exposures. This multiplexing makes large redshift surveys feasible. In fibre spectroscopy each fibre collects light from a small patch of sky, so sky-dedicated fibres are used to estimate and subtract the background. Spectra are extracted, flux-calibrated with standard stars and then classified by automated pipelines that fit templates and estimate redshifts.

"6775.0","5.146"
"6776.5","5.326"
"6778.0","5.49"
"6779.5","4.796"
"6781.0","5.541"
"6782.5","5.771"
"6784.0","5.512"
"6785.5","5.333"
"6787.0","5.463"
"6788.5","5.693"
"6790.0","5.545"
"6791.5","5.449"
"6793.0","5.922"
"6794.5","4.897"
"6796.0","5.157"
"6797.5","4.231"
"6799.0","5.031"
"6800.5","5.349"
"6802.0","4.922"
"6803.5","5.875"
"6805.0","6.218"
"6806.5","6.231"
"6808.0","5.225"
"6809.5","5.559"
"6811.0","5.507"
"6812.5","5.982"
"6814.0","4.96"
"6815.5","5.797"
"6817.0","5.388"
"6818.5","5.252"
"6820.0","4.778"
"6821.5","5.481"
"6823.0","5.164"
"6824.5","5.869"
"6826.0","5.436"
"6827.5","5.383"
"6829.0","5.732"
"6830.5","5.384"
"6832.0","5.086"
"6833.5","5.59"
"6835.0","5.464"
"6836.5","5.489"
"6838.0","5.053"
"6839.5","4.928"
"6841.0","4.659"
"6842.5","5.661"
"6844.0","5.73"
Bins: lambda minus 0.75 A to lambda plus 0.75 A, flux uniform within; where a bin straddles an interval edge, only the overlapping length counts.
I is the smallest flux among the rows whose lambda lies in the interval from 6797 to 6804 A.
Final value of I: 4.231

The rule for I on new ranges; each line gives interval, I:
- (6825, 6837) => 5.086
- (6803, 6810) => 5.225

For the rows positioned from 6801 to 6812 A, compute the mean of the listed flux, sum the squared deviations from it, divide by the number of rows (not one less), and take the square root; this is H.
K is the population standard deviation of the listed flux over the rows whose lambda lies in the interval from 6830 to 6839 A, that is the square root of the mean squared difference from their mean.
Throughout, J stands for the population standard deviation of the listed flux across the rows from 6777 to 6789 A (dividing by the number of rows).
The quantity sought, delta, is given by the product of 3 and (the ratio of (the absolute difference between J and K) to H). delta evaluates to 0.5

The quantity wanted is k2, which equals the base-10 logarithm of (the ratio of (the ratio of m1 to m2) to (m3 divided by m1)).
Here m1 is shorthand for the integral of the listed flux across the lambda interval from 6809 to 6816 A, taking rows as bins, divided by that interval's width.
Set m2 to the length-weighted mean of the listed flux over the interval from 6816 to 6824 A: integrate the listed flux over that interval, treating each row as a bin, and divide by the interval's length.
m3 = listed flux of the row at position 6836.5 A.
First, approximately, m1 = 5.55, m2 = 5.25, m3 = 5.489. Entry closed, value 0.029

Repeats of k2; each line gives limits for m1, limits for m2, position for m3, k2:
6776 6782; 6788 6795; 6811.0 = -0.033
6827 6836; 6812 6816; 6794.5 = 0.038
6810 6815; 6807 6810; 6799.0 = 0.043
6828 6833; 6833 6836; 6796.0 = 0.012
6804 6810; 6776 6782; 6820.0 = 0.126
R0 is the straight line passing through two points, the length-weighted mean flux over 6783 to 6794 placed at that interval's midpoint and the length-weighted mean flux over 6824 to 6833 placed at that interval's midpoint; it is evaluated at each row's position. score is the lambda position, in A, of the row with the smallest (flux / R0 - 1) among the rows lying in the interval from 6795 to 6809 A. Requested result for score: 6797.5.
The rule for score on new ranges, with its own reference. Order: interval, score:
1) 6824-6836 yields 6832.0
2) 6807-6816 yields 6814.0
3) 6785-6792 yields 6785.5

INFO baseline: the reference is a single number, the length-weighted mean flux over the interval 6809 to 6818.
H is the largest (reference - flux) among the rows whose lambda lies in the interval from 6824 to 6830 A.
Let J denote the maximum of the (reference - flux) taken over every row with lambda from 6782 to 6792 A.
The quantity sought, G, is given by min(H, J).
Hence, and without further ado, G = 0.14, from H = 0.1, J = 0.19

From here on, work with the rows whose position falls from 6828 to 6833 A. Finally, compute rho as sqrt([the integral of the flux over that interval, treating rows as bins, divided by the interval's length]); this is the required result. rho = 2.33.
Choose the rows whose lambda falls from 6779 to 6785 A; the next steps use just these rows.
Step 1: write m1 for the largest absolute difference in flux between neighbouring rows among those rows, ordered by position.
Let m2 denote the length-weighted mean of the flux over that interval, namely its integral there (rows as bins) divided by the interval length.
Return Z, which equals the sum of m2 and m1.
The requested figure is 6.17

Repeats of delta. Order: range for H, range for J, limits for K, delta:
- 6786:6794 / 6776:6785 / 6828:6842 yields 0.5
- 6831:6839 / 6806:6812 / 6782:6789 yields 2.8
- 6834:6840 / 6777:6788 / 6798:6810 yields 2.4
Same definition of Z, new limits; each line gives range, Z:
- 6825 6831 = 5.85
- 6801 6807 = 6.73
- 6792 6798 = 6.13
